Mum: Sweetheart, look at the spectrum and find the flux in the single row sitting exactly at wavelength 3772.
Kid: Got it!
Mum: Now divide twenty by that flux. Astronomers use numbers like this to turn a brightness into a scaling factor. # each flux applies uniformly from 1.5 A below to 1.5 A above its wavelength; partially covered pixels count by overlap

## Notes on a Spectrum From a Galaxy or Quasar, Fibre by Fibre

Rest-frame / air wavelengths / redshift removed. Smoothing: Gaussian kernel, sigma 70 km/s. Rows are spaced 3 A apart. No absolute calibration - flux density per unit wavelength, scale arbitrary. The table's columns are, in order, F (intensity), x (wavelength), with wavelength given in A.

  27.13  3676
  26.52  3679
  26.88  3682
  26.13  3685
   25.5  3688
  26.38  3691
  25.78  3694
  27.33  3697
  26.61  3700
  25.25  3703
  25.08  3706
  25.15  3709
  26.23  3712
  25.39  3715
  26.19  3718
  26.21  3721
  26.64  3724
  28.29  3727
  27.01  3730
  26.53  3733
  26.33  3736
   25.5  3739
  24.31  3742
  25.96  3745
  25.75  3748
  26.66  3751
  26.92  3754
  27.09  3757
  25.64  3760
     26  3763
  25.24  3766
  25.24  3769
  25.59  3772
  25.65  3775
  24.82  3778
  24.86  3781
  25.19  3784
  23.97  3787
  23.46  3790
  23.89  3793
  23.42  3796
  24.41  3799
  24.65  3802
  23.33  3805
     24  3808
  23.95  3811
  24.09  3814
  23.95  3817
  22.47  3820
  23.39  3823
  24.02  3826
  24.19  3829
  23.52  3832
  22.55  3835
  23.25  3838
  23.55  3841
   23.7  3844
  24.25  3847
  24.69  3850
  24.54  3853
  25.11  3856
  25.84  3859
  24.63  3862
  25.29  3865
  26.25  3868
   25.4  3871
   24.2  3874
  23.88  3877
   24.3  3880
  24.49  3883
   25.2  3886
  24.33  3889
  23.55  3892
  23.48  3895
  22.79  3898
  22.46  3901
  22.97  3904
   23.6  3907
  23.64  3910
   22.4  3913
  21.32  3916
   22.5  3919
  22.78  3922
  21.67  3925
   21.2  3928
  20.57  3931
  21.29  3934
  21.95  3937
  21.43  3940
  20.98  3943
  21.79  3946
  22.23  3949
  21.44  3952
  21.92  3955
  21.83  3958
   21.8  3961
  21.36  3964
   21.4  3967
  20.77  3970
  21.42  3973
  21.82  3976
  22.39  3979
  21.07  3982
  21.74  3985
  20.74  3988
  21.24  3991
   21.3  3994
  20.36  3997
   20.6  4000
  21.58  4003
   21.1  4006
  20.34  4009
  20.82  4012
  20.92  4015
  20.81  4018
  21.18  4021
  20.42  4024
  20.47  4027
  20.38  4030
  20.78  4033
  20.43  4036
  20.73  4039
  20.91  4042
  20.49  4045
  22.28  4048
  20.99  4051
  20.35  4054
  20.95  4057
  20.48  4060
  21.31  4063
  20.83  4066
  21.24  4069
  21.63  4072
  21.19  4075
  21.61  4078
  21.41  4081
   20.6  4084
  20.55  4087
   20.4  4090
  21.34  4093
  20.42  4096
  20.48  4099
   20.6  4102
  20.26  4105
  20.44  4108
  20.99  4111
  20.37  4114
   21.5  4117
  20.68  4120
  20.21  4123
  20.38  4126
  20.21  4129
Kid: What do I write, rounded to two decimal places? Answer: 0.78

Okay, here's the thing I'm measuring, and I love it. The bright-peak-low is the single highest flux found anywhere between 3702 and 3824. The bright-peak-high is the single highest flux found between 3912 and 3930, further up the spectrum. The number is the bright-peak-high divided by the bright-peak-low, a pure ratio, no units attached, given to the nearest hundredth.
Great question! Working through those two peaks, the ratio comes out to 0.81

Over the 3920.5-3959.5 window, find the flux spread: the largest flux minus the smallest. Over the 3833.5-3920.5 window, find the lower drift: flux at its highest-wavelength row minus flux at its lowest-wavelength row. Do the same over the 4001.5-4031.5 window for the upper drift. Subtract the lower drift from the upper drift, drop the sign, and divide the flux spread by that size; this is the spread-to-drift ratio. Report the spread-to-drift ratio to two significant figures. 1.9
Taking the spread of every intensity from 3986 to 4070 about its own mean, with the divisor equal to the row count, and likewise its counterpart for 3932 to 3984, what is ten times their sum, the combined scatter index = 8.6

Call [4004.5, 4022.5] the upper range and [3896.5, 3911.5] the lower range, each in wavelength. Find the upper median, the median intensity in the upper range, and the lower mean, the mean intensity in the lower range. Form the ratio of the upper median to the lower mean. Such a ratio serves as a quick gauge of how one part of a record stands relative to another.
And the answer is 0.90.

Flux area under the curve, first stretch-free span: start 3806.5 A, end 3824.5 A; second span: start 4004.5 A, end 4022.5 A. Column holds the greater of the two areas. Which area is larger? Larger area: 426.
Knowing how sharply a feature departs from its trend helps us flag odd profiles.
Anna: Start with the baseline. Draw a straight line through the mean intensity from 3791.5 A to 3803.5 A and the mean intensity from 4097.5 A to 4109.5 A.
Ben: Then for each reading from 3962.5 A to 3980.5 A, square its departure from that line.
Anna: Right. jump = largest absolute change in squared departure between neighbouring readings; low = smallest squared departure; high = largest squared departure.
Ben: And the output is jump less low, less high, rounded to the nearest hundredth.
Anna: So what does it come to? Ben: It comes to -0.36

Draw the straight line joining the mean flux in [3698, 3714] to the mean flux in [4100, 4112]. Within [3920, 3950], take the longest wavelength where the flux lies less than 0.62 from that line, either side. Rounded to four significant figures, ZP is 3949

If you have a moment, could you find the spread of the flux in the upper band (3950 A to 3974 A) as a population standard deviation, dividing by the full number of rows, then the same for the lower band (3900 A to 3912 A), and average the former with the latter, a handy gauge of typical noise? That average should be 0.42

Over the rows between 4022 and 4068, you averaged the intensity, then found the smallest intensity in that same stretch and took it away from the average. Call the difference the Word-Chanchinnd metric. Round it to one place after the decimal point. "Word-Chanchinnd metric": 0.4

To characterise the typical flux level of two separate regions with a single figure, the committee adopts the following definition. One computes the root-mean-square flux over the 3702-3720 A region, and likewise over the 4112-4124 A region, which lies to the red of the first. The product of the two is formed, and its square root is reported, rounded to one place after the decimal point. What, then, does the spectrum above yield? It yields 23.0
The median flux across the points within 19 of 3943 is 22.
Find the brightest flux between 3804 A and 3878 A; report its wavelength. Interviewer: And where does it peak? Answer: 3868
